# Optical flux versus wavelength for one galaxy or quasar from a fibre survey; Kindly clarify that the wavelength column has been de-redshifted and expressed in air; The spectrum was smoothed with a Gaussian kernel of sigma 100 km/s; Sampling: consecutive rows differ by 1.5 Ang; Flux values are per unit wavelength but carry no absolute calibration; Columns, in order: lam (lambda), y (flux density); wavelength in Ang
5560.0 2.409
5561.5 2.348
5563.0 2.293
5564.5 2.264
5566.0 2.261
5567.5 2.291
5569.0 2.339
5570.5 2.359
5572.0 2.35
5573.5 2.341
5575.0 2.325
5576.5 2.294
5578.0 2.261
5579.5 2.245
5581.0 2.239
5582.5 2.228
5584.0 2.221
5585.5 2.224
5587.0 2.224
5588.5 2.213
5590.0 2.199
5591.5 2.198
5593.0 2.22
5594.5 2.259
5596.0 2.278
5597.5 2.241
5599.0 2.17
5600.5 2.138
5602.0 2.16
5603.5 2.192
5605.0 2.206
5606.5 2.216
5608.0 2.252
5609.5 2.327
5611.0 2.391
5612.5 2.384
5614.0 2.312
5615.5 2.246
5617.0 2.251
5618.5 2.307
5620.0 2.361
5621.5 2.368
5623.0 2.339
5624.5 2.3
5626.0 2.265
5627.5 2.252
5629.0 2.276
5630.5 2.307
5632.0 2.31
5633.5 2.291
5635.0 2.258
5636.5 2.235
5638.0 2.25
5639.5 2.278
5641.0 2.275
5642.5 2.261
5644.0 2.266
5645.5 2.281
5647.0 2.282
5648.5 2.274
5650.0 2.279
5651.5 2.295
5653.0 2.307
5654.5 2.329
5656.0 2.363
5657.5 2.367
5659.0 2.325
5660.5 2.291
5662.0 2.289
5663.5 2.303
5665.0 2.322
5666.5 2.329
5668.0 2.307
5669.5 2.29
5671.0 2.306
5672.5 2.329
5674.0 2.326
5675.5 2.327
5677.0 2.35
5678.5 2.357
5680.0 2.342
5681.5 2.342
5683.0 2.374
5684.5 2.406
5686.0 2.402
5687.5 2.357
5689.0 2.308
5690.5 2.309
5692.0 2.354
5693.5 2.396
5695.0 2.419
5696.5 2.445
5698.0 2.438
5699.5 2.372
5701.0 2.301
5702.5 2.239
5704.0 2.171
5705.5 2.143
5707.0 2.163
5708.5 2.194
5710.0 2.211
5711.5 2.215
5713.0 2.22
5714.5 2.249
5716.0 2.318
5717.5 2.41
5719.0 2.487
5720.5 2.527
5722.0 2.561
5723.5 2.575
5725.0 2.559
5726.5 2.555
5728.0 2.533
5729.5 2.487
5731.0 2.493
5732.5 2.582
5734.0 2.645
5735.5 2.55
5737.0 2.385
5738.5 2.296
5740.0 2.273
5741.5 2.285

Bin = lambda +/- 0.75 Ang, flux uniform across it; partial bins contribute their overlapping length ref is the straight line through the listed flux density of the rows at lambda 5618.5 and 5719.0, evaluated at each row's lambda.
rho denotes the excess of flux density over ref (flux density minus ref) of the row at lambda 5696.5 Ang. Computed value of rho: 0.00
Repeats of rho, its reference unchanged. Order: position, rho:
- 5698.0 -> -0.01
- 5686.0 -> -0.03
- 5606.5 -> -0.07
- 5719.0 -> 0.00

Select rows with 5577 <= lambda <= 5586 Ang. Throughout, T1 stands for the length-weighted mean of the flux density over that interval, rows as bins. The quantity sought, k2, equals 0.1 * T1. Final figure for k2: 0.224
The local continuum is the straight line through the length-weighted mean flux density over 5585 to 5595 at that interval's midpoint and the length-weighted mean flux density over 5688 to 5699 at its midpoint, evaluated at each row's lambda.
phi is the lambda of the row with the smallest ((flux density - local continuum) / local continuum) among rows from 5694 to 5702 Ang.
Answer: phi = 5701.0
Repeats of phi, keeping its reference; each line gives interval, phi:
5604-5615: 5605.0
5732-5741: 5740.0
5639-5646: 5642.5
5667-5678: 5669.5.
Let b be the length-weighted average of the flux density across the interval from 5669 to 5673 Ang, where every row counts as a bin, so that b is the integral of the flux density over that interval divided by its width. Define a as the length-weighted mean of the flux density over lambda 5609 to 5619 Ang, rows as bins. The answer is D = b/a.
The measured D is 1.00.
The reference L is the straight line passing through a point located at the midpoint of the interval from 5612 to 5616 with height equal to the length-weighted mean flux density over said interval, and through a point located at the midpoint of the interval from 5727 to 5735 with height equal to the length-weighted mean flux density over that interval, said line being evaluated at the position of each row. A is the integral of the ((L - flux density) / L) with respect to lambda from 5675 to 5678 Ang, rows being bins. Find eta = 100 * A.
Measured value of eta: 12.1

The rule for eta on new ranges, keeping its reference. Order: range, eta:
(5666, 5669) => 13.2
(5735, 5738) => 13.2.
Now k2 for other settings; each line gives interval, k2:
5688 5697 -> 0.237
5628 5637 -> 0.228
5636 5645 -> 0.226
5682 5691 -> 0.236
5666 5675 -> 0.231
